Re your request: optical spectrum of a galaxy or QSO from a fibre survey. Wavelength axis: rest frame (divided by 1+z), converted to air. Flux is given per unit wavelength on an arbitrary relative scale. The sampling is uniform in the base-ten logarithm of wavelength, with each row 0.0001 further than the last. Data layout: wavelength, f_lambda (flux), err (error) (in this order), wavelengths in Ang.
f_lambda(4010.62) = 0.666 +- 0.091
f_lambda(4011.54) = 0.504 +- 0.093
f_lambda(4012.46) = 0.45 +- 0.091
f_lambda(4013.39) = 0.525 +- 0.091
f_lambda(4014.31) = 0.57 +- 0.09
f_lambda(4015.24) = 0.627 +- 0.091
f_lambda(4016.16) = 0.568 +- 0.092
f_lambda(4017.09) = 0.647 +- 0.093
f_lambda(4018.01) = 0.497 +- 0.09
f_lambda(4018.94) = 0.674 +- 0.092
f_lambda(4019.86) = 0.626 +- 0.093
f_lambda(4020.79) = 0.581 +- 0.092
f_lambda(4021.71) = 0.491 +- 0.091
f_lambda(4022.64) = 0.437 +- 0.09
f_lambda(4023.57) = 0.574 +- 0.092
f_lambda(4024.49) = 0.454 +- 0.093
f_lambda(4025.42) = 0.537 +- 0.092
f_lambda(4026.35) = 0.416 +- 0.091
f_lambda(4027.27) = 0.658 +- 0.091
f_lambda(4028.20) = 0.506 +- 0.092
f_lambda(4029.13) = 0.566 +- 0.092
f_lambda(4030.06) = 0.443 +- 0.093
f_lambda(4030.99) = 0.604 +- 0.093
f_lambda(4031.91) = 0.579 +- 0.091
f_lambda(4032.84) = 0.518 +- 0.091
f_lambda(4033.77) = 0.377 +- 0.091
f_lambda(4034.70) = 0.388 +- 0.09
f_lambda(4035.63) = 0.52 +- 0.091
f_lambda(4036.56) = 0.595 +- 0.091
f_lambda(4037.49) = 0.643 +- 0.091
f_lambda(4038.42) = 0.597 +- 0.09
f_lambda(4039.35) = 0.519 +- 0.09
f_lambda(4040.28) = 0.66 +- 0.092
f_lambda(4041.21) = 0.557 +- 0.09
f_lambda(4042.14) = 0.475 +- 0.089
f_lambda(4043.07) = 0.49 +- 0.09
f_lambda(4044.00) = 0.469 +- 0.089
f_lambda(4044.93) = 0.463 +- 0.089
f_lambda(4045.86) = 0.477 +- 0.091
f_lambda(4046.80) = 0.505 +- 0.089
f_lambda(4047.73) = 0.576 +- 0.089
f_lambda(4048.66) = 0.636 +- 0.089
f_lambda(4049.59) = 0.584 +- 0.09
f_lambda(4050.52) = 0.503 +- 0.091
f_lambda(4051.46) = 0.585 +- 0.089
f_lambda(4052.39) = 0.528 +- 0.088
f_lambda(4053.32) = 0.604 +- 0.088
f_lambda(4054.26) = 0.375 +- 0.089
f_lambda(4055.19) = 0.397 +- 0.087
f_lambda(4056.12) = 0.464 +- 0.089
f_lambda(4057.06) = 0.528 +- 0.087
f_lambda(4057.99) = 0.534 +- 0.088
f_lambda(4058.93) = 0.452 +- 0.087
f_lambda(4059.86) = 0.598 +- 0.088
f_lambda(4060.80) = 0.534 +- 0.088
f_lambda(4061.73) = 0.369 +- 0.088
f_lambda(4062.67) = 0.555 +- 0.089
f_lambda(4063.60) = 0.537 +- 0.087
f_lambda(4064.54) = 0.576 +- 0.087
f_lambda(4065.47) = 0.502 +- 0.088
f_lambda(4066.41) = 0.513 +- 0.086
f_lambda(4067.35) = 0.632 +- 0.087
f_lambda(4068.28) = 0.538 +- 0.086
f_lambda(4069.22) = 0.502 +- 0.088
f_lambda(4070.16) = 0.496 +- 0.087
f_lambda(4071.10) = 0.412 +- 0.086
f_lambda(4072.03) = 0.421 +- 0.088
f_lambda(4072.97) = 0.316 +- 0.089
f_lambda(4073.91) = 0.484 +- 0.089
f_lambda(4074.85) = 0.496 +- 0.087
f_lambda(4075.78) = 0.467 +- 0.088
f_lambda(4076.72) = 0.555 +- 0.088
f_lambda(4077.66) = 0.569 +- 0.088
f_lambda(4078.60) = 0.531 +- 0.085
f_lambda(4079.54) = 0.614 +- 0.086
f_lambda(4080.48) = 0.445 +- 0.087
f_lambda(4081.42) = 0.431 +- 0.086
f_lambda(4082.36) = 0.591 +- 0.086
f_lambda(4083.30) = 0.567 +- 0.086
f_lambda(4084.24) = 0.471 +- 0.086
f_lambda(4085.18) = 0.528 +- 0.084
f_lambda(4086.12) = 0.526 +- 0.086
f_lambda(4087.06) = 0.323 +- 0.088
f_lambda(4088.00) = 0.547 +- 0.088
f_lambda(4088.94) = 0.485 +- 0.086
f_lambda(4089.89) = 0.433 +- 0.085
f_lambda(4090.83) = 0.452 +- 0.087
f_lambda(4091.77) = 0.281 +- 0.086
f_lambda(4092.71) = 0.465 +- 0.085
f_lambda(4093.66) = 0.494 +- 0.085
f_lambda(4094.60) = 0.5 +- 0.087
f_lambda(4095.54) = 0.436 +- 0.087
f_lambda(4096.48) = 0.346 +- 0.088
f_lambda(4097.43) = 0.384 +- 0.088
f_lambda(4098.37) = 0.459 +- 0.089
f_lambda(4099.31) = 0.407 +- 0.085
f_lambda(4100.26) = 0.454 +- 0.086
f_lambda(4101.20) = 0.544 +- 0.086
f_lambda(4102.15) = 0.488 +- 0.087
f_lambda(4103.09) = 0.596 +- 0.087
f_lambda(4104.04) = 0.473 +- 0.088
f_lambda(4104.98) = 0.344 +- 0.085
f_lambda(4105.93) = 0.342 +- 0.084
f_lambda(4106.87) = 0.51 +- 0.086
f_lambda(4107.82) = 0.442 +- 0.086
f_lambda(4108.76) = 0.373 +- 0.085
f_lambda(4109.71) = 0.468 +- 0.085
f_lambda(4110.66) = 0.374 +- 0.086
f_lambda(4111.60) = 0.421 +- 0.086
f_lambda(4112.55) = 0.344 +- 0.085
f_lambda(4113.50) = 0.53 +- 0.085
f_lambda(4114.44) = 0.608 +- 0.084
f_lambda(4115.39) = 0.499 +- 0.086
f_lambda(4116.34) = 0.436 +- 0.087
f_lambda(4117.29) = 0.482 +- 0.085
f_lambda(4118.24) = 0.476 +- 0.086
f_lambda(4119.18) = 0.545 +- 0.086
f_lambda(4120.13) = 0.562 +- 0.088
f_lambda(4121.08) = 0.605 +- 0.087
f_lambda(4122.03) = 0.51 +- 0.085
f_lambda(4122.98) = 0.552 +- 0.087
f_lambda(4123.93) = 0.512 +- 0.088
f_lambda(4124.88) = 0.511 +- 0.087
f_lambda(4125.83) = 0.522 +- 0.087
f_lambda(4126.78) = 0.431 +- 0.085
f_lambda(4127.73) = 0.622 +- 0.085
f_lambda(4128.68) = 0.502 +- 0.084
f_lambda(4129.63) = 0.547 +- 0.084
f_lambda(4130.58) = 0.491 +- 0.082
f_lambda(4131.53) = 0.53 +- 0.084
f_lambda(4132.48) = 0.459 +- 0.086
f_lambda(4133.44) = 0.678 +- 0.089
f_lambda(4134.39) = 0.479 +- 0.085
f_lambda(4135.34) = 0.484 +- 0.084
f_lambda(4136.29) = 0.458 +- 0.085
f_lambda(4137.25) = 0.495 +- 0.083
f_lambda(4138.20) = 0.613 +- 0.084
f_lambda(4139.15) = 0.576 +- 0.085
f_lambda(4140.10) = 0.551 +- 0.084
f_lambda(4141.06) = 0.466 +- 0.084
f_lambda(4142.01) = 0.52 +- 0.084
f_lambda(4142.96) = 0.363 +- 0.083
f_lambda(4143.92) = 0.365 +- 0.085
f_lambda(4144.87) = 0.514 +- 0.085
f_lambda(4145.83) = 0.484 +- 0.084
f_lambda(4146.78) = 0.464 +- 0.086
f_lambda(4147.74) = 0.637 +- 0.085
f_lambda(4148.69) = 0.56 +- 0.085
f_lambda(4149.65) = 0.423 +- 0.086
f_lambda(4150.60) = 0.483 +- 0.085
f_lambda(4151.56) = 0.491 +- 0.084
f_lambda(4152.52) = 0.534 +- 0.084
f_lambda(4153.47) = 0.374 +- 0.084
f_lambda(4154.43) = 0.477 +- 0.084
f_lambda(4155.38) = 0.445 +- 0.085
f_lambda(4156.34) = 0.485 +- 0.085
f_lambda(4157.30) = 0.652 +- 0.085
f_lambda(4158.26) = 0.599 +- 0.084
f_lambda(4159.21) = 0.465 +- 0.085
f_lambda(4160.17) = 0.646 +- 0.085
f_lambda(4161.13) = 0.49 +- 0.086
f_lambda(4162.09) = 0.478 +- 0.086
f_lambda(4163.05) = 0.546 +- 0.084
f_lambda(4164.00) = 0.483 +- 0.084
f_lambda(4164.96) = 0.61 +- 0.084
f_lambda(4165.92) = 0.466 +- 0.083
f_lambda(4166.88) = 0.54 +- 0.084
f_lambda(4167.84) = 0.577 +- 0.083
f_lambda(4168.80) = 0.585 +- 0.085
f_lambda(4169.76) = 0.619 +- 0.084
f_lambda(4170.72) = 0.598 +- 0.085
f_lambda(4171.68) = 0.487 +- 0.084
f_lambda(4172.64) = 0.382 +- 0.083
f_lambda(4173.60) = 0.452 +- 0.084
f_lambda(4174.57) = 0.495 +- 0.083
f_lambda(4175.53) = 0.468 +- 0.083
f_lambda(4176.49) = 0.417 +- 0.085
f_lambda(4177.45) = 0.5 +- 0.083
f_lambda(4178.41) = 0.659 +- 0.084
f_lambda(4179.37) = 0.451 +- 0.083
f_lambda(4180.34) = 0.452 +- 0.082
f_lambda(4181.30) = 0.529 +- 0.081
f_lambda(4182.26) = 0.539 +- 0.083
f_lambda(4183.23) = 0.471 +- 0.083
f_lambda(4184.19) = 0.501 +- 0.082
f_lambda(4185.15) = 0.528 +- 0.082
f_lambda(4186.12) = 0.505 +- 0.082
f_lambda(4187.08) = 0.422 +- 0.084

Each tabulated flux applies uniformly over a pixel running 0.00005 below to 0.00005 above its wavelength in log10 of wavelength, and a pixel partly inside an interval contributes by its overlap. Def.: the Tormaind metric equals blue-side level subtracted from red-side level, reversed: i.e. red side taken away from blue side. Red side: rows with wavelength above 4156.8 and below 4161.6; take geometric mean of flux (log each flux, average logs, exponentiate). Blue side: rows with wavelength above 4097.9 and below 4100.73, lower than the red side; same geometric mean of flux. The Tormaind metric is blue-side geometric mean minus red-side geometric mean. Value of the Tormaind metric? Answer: -0.13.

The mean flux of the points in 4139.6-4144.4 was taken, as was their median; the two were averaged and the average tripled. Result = 1.38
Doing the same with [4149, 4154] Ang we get 1.42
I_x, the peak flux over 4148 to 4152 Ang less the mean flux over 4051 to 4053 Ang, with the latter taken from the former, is 0.00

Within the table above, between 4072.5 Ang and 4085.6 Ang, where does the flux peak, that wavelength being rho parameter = 4079.54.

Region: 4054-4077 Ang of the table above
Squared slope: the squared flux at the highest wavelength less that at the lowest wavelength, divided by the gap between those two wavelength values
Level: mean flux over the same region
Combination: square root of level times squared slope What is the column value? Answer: 0.060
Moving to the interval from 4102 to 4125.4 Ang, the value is 0.022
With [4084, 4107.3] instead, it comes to 0.028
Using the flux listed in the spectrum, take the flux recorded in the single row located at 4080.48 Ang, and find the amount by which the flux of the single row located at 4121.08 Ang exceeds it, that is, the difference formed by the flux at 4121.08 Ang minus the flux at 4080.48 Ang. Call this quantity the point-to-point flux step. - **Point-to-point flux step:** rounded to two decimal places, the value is 0.16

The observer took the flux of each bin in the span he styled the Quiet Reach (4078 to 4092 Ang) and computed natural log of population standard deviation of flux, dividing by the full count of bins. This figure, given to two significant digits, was -2.4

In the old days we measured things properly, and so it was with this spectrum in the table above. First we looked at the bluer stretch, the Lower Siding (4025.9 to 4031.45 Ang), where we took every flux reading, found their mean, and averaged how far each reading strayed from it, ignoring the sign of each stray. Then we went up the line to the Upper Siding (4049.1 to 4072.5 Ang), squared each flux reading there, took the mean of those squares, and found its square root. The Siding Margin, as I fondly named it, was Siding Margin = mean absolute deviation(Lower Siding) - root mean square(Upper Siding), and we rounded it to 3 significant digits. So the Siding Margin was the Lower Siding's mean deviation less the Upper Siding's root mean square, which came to -0.437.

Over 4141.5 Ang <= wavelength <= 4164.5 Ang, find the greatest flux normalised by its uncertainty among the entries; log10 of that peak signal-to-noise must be 0.885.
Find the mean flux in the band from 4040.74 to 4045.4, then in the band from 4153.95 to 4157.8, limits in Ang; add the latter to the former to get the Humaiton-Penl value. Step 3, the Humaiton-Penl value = 1.01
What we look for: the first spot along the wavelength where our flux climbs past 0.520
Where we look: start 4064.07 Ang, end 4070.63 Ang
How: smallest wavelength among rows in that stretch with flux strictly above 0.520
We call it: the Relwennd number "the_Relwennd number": 4064.54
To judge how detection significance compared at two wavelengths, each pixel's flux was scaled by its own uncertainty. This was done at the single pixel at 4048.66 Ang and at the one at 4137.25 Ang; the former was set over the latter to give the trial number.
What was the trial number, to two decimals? 1.20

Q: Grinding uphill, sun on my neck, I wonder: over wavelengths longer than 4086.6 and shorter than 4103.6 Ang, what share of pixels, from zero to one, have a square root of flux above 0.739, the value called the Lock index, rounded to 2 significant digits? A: 0.11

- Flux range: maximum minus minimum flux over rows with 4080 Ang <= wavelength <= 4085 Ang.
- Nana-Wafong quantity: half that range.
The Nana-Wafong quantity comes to 0.080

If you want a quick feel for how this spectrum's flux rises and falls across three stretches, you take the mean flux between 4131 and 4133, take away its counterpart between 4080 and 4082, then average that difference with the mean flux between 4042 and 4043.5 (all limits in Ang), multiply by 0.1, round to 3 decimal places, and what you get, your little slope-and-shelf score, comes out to 0.027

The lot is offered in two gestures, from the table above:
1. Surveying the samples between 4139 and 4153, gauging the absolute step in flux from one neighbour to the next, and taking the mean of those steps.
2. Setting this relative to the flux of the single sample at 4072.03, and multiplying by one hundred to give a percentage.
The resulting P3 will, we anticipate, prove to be 17.3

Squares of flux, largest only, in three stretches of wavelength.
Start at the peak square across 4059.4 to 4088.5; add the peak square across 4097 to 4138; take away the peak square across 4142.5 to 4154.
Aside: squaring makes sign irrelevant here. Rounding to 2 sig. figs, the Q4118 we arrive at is 0.45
